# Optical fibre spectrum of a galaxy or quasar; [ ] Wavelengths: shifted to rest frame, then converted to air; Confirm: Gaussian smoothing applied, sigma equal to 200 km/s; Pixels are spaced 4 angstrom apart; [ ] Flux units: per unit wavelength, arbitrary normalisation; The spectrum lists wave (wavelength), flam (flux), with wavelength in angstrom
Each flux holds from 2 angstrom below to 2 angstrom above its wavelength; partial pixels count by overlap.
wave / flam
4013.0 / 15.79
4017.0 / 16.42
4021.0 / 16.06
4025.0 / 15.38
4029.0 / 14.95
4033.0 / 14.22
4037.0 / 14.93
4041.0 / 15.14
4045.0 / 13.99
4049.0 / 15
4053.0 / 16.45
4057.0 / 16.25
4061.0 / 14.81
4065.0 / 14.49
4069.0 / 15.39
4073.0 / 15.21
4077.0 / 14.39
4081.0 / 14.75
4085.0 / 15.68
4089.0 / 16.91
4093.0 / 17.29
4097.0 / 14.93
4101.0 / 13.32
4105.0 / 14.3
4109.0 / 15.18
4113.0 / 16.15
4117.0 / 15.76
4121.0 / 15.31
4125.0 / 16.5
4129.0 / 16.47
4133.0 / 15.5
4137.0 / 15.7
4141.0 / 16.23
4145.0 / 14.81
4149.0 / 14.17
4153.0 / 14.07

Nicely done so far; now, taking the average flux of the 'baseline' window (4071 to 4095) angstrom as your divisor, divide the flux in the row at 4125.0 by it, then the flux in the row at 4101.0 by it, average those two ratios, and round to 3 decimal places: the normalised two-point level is 0.949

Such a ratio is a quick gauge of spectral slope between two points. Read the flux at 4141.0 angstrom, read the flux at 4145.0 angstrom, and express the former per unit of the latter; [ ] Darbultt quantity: 1.10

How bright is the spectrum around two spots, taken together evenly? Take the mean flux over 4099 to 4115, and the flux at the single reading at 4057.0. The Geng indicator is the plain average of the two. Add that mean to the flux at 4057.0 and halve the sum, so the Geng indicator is 15.5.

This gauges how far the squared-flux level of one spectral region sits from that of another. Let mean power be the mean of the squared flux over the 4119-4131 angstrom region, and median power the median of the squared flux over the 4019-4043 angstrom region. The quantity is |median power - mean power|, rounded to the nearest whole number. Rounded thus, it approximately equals 33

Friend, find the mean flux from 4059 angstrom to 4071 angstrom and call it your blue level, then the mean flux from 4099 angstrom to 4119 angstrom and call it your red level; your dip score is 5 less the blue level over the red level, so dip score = 4.00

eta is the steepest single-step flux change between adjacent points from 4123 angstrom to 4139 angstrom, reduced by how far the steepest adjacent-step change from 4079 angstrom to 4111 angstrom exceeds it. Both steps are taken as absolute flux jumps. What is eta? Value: -0.4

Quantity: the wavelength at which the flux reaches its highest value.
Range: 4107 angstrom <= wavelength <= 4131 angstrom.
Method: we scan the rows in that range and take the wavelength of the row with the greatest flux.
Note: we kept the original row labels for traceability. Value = 4125.0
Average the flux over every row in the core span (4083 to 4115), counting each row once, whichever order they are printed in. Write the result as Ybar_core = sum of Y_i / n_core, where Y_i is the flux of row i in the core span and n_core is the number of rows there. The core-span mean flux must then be 15.5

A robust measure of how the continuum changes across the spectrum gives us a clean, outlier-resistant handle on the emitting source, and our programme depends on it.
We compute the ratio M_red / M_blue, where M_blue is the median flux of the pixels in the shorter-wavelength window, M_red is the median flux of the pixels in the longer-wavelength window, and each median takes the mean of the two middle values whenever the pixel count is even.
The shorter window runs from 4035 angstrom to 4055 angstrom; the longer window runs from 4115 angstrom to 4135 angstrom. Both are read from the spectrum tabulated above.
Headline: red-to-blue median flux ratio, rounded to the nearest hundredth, 1.05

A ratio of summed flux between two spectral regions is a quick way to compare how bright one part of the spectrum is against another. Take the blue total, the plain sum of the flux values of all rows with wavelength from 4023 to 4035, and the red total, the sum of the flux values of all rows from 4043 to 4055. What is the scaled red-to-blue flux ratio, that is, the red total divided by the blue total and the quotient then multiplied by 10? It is 10.2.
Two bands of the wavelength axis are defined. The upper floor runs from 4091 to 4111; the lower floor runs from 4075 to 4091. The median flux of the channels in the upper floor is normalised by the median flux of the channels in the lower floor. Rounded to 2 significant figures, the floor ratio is 0.98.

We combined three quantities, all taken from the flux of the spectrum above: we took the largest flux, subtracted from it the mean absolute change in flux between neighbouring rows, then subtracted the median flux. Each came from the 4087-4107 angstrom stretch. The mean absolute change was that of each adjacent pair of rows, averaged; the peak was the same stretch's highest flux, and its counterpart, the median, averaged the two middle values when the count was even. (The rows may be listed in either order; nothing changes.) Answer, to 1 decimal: 1.0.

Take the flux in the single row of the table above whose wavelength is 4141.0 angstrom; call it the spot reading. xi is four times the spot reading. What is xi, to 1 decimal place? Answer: 64.9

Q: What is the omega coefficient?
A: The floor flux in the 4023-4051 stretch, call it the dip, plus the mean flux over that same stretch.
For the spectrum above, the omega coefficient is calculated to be 28.8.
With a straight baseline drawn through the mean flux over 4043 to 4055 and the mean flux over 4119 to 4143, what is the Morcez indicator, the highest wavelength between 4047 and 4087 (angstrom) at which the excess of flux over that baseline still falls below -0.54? 4081.0 angstrom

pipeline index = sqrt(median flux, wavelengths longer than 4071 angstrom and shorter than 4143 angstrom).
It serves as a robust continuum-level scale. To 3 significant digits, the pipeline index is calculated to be 3.95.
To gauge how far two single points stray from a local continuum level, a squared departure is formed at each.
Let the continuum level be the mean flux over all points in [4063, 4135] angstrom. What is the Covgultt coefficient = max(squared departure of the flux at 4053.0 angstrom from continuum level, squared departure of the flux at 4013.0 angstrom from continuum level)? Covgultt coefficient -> 1.1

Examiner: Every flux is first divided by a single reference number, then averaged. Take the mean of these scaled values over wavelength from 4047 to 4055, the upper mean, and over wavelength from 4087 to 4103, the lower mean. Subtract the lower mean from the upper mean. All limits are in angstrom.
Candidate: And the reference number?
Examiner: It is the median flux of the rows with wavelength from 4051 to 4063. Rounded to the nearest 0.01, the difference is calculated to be 0.01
